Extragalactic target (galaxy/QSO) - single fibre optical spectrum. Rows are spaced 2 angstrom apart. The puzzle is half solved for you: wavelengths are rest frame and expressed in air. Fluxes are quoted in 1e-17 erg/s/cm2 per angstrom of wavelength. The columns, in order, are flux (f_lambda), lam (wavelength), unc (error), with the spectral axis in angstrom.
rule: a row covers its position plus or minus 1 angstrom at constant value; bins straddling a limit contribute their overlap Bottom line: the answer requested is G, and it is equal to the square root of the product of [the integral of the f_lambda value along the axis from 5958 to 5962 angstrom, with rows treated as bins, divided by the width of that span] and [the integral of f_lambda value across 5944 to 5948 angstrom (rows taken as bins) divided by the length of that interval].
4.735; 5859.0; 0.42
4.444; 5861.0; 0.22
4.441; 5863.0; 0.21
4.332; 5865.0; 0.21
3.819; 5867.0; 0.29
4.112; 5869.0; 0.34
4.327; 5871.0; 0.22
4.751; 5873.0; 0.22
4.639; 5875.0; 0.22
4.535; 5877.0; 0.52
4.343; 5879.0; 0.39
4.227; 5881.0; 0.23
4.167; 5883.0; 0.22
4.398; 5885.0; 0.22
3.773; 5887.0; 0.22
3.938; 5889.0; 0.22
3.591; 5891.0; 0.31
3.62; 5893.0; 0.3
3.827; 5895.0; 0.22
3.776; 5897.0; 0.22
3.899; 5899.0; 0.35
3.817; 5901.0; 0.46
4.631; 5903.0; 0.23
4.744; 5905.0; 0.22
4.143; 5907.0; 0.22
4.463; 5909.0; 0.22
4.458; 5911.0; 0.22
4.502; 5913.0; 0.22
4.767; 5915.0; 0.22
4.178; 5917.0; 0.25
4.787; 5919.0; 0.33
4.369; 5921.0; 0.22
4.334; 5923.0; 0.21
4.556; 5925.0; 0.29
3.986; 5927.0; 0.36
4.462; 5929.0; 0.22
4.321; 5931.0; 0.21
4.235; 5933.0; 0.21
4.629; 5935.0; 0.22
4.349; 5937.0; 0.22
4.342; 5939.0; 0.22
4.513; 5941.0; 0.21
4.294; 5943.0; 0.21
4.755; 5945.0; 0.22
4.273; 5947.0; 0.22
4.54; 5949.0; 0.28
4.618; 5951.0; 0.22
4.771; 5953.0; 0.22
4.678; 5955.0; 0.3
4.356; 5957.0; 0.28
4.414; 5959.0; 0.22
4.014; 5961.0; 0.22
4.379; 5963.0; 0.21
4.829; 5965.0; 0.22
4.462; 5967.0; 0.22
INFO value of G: 4.36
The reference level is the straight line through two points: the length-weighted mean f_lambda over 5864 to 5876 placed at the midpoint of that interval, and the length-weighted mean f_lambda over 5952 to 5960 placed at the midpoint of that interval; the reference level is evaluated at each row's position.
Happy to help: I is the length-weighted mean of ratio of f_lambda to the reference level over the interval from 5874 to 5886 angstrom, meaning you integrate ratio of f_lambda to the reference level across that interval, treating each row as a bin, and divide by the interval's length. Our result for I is 1.01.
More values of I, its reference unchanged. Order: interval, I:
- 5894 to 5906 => 0.93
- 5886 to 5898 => 0.86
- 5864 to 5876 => 1.00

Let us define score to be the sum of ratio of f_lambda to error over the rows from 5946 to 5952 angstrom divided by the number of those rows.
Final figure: 18.9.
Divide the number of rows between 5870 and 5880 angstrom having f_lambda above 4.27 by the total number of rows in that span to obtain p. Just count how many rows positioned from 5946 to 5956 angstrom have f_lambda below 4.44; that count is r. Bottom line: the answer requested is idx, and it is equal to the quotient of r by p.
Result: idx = 1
